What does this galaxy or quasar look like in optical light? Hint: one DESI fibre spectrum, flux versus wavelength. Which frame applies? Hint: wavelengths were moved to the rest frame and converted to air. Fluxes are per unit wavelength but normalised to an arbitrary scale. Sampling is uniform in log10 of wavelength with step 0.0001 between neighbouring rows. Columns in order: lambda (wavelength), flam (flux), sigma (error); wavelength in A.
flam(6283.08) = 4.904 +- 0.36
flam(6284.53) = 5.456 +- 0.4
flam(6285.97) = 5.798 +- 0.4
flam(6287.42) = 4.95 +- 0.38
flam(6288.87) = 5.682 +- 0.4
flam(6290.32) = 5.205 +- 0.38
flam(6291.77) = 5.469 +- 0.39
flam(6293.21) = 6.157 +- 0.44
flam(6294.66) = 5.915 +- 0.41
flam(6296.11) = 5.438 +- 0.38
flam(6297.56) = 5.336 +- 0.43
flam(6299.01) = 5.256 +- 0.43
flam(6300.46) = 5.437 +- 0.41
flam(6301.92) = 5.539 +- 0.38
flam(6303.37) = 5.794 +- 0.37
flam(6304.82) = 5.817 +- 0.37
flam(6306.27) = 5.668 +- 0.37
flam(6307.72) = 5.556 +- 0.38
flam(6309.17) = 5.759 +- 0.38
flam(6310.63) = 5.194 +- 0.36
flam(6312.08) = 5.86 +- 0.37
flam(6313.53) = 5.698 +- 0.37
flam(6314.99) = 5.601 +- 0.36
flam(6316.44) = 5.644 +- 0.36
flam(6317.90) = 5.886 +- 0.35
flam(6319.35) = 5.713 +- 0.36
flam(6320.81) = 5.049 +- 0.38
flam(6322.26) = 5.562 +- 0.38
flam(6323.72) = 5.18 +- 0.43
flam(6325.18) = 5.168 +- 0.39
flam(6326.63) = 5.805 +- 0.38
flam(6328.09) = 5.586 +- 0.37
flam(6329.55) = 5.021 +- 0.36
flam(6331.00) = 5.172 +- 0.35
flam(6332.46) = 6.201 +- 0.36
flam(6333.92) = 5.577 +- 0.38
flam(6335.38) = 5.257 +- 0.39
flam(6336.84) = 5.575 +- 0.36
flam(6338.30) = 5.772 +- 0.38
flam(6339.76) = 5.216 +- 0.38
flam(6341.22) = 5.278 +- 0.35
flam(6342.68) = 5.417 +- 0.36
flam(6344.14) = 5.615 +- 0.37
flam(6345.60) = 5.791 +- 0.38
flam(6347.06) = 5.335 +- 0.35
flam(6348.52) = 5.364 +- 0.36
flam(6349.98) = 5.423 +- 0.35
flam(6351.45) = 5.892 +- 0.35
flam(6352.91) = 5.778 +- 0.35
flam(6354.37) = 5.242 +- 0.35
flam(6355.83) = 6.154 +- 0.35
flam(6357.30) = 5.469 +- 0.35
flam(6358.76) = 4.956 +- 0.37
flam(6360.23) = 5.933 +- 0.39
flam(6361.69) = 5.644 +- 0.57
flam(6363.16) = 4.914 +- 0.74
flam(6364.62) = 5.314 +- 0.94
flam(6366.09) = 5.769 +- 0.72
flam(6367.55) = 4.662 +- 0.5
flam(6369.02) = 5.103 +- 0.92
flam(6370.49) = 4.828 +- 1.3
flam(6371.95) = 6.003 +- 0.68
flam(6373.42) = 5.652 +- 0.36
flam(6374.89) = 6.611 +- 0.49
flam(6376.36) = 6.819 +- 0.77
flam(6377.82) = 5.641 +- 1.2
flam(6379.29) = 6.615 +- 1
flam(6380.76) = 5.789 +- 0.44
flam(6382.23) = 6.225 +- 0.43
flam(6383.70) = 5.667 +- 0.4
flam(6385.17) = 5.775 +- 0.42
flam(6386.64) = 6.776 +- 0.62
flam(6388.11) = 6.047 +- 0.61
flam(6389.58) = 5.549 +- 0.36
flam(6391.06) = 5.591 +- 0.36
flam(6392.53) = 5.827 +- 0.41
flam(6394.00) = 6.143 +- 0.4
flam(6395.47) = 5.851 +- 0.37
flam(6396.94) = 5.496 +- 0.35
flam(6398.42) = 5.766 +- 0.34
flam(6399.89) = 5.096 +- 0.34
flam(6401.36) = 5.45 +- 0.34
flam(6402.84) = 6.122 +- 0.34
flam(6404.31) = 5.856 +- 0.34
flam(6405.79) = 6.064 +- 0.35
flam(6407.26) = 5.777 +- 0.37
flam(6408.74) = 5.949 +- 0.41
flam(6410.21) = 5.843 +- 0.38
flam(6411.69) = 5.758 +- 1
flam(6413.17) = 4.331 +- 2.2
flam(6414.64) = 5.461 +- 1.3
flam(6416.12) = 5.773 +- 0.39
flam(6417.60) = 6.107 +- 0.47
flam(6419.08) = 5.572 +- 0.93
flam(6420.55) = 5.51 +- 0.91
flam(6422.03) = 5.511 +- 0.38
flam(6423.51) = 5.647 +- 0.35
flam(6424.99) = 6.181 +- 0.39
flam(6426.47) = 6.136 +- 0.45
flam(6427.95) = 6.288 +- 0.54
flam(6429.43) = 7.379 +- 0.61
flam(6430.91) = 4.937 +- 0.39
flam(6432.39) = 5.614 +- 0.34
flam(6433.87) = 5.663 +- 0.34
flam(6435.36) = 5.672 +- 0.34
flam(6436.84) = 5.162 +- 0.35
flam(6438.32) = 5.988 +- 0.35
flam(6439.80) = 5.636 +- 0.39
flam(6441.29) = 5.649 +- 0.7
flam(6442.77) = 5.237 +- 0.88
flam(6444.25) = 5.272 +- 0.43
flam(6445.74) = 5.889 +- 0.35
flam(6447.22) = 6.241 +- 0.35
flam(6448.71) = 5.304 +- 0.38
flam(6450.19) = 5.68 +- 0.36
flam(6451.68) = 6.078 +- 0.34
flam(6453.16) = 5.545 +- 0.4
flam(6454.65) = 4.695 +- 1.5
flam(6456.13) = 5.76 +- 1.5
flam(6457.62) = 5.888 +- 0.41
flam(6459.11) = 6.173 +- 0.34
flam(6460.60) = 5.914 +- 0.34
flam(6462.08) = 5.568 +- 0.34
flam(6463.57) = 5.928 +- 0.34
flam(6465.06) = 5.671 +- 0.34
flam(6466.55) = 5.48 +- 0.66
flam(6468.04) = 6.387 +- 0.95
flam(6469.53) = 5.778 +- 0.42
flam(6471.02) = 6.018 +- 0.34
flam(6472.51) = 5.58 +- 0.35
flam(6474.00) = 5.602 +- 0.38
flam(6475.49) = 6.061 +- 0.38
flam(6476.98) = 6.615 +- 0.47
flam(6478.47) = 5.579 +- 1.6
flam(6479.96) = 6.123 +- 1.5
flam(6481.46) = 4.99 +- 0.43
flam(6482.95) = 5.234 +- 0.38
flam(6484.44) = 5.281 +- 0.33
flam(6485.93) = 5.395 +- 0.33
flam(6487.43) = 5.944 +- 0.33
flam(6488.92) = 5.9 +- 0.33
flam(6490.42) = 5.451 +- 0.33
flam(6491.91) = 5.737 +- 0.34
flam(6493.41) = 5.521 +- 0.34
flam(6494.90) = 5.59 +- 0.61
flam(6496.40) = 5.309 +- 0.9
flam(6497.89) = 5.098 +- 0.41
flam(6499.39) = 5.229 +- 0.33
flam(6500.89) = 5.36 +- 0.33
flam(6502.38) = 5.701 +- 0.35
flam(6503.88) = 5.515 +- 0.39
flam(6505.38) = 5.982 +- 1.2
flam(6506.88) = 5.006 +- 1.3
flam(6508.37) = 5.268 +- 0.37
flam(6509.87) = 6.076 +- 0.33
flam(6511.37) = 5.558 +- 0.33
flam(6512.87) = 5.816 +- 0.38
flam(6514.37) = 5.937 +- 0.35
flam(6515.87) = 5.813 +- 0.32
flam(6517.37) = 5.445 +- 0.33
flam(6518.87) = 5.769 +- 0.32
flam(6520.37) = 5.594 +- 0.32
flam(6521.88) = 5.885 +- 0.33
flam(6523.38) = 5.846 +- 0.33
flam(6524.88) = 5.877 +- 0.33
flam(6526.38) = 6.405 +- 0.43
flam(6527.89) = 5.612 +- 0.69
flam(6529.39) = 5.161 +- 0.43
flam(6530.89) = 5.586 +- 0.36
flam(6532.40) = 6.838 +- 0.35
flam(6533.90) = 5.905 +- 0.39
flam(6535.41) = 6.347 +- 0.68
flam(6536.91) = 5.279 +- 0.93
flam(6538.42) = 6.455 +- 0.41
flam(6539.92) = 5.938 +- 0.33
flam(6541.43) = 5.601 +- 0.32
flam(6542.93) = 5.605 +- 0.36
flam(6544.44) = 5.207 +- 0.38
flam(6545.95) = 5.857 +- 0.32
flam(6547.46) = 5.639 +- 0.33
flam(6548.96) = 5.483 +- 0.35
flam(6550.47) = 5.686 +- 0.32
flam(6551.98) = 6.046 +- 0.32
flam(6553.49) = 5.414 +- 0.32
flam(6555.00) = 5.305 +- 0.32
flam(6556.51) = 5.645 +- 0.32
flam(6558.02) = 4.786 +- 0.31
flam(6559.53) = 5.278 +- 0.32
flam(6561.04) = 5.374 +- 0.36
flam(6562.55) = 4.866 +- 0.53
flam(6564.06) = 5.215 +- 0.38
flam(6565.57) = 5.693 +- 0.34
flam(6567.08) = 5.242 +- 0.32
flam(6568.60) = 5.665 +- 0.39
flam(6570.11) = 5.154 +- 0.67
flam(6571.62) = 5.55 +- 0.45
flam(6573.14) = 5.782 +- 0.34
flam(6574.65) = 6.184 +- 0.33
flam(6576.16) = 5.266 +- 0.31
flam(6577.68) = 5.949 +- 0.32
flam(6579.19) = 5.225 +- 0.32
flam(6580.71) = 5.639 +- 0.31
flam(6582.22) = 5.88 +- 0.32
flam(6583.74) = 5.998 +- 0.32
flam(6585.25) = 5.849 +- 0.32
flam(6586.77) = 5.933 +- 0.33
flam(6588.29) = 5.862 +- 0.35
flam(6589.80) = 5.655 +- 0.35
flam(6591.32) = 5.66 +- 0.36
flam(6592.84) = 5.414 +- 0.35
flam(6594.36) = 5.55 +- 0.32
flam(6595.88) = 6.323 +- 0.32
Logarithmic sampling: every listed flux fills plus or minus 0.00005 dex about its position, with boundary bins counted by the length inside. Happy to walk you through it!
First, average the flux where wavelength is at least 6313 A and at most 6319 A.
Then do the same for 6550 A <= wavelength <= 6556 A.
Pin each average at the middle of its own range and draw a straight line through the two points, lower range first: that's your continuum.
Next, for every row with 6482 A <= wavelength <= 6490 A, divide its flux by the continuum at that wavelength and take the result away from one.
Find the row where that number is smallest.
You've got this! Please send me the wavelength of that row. 6487.43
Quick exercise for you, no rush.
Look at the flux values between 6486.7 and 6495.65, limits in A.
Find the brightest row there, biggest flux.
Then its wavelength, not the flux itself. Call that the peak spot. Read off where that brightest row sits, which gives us 6487.43 A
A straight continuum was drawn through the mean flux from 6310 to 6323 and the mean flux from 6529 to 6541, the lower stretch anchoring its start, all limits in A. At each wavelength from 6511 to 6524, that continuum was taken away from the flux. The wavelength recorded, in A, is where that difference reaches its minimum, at 6517.37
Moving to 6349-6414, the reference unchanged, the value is 6413.17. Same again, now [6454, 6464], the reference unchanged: 6454.65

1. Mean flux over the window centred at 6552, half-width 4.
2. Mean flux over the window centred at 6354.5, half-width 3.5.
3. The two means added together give 11.29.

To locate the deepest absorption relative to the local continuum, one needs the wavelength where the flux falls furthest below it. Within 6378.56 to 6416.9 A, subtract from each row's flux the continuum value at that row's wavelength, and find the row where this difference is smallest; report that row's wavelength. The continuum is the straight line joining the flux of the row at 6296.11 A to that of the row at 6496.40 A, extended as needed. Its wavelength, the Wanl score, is 6413.17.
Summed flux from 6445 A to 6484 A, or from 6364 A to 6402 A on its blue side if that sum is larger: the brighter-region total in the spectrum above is 150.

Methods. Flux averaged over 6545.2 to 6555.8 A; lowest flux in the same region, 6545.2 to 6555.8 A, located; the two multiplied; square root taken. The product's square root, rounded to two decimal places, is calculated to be 5.47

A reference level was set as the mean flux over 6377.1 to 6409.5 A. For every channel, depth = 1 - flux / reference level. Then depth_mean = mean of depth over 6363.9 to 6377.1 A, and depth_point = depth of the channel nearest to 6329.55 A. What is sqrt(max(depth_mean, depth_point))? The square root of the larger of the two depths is 0.380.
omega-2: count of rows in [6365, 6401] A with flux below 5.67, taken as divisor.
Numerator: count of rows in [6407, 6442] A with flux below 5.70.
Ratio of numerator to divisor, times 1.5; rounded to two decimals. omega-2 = 1.95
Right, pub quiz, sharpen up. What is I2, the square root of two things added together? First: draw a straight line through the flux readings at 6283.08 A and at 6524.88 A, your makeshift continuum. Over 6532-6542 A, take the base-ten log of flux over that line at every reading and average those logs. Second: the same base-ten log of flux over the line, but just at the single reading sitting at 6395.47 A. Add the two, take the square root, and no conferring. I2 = 0.21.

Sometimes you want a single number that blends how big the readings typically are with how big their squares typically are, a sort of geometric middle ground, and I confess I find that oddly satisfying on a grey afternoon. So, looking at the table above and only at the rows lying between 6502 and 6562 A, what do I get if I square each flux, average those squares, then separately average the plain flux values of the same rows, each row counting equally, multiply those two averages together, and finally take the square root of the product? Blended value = 13.6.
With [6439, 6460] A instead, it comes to 13.5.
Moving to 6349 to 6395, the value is 13.8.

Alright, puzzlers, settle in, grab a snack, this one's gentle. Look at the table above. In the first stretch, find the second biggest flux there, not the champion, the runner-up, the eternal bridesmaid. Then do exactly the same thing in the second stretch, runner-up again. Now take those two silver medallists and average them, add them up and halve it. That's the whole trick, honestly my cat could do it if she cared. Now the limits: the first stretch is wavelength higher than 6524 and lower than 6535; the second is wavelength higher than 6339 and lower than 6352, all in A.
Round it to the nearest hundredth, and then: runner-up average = 6.10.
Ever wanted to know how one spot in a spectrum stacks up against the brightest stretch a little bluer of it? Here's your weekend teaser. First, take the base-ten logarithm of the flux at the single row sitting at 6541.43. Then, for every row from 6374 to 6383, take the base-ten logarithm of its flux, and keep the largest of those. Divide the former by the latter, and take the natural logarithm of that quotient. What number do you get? -0.108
